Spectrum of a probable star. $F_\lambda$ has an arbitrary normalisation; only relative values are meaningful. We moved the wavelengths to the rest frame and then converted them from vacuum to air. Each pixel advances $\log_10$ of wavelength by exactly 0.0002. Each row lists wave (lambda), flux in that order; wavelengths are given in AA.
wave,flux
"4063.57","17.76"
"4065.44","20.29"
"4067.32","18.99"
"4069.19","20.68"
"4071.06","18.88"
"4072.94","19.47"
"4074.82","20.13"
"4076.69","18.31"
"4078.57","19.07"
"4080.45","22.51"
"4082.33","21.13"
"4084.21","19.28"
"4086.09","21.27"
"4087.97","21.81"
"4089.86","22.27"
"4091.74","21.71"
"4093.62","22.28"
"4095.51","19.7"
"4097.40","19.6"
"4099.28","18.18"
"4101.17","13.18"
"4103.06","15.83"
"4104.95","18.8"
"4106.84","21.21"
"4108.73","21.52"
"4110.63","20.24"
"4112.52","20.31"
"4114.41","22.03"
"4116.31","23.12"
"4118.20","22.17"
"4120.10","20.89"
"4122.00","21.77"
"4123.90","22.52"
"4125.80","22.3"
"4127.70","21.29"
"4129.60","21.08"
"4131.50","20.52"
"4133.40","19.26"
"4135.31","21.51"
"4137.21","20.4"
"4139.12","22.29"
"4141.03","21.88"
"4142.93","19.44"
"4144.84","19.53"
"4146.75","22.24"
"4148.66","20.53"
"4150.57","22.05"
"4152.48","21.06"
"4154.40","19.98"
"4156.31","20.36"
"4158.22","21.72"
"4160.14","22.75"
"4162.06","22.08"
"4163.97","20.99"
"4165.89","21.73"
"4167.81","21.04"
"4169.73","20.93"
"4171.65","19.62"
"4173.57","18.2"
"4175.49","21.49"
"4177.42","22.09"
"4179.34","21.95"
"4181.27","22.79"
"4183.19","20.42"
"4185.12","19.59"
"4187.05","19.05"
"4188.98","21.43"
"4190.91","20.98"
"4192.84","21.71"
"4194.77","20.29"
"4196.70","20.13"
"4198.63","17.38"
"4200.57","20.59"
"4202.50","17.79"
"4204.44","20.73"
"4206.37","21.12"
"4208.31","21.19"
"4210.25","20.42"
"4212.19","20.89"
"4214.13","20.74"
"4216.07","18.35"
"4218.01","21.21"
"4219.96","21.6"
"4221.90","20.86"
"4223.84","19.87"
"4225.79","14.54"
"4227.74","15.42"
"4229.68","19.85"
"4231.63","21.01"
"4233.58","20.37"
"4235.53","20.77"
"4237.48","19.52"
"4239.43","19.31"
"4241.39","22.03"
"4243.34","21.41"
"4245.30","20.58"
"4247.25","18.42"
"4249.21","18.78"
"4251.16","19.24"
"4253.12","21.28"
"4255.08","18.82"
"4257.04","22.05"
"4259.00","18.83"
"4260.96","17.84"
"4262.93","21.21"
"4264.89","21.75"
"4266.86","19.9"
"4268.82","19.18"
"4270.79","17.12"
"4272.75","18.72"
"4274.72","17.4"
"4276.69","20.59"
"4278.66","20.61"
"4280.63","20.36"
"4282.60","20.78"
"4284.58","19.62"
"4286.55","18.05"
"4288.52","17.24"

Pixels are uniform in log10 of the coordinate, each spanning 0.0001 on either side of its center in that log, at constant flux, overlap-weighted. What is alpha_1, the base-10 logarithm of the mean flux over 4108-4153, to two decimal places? 1.33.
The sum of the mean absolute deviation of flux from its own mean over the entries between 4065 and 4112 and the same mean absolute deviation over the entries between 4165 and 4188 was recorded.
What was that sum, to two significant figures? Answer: 2.7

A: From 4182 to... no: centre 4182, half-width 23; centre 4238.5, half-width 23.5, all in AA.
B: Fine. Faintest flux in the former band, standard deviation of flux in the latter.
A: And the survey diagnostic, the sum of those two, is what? 19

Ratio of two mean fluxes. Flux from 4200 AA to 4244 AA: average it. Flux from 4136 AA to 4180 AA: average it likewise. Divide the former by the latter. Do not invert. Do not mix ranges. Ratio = 0.95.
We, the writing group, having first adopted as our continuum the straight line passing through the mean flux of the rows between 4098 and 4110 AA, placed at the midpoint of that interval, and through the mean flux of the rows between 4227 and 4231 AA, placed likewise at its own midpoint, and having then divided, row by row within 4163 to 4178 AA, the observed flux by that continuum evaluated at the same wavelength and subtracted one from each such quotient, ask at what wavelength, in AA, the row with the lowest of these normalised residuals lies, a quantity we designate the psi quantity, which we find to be 4173.57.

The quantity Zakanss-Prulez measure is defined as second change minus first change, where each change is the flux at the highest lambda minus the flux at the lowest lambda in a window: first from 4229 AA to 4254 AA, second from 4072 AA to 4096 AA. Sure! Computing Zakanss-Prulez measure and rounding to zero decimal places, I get -1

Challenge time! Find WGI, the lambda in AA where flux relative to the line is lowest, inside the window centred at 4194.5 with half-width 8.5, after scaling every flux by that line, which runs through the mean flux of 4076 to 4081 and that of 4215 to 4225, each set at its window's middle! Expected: 4198.63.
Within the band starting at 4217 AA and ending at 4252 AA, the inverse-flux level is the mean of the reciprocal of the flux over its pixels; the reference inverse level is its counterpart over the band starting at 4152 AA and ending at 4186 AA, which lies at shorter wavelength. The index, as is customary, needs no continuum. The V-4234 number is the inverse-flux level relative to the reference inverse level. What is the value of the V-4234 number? 1.08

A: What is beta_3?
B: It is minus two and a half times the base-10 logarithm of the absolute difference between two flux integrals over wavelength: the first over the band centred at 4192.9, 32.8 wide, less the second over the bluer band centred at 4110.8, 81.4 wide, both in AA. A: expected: -7.5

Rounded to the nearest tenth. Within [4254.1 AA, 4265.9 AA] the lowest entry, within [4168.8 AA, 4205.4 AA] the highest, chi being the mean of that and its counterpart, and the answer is 20.3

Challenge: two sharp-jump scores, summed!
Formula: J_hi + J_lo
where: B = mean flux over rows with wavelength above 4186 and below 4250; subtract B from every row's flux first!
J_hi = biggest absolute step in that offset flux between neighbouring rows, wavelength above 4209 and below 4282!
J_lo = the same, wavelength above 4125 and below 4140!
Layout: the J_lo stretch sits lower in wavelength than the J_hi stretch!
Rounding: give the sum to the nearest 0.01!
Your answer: 7.58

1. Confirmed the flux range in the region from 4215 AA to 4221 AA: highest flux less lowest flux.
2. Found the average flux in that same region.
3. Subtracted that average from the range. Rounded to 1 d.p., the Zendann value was -17.1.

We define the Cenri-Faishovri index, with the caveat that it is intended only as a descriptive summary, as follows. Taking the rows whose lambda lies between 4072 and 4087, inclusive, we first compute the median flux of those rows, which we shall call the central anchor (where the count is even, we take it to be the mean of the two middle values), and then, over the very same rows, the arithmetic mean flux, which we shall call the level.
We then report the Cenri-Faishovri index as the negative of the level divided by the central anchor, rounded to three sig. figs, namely -1.02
